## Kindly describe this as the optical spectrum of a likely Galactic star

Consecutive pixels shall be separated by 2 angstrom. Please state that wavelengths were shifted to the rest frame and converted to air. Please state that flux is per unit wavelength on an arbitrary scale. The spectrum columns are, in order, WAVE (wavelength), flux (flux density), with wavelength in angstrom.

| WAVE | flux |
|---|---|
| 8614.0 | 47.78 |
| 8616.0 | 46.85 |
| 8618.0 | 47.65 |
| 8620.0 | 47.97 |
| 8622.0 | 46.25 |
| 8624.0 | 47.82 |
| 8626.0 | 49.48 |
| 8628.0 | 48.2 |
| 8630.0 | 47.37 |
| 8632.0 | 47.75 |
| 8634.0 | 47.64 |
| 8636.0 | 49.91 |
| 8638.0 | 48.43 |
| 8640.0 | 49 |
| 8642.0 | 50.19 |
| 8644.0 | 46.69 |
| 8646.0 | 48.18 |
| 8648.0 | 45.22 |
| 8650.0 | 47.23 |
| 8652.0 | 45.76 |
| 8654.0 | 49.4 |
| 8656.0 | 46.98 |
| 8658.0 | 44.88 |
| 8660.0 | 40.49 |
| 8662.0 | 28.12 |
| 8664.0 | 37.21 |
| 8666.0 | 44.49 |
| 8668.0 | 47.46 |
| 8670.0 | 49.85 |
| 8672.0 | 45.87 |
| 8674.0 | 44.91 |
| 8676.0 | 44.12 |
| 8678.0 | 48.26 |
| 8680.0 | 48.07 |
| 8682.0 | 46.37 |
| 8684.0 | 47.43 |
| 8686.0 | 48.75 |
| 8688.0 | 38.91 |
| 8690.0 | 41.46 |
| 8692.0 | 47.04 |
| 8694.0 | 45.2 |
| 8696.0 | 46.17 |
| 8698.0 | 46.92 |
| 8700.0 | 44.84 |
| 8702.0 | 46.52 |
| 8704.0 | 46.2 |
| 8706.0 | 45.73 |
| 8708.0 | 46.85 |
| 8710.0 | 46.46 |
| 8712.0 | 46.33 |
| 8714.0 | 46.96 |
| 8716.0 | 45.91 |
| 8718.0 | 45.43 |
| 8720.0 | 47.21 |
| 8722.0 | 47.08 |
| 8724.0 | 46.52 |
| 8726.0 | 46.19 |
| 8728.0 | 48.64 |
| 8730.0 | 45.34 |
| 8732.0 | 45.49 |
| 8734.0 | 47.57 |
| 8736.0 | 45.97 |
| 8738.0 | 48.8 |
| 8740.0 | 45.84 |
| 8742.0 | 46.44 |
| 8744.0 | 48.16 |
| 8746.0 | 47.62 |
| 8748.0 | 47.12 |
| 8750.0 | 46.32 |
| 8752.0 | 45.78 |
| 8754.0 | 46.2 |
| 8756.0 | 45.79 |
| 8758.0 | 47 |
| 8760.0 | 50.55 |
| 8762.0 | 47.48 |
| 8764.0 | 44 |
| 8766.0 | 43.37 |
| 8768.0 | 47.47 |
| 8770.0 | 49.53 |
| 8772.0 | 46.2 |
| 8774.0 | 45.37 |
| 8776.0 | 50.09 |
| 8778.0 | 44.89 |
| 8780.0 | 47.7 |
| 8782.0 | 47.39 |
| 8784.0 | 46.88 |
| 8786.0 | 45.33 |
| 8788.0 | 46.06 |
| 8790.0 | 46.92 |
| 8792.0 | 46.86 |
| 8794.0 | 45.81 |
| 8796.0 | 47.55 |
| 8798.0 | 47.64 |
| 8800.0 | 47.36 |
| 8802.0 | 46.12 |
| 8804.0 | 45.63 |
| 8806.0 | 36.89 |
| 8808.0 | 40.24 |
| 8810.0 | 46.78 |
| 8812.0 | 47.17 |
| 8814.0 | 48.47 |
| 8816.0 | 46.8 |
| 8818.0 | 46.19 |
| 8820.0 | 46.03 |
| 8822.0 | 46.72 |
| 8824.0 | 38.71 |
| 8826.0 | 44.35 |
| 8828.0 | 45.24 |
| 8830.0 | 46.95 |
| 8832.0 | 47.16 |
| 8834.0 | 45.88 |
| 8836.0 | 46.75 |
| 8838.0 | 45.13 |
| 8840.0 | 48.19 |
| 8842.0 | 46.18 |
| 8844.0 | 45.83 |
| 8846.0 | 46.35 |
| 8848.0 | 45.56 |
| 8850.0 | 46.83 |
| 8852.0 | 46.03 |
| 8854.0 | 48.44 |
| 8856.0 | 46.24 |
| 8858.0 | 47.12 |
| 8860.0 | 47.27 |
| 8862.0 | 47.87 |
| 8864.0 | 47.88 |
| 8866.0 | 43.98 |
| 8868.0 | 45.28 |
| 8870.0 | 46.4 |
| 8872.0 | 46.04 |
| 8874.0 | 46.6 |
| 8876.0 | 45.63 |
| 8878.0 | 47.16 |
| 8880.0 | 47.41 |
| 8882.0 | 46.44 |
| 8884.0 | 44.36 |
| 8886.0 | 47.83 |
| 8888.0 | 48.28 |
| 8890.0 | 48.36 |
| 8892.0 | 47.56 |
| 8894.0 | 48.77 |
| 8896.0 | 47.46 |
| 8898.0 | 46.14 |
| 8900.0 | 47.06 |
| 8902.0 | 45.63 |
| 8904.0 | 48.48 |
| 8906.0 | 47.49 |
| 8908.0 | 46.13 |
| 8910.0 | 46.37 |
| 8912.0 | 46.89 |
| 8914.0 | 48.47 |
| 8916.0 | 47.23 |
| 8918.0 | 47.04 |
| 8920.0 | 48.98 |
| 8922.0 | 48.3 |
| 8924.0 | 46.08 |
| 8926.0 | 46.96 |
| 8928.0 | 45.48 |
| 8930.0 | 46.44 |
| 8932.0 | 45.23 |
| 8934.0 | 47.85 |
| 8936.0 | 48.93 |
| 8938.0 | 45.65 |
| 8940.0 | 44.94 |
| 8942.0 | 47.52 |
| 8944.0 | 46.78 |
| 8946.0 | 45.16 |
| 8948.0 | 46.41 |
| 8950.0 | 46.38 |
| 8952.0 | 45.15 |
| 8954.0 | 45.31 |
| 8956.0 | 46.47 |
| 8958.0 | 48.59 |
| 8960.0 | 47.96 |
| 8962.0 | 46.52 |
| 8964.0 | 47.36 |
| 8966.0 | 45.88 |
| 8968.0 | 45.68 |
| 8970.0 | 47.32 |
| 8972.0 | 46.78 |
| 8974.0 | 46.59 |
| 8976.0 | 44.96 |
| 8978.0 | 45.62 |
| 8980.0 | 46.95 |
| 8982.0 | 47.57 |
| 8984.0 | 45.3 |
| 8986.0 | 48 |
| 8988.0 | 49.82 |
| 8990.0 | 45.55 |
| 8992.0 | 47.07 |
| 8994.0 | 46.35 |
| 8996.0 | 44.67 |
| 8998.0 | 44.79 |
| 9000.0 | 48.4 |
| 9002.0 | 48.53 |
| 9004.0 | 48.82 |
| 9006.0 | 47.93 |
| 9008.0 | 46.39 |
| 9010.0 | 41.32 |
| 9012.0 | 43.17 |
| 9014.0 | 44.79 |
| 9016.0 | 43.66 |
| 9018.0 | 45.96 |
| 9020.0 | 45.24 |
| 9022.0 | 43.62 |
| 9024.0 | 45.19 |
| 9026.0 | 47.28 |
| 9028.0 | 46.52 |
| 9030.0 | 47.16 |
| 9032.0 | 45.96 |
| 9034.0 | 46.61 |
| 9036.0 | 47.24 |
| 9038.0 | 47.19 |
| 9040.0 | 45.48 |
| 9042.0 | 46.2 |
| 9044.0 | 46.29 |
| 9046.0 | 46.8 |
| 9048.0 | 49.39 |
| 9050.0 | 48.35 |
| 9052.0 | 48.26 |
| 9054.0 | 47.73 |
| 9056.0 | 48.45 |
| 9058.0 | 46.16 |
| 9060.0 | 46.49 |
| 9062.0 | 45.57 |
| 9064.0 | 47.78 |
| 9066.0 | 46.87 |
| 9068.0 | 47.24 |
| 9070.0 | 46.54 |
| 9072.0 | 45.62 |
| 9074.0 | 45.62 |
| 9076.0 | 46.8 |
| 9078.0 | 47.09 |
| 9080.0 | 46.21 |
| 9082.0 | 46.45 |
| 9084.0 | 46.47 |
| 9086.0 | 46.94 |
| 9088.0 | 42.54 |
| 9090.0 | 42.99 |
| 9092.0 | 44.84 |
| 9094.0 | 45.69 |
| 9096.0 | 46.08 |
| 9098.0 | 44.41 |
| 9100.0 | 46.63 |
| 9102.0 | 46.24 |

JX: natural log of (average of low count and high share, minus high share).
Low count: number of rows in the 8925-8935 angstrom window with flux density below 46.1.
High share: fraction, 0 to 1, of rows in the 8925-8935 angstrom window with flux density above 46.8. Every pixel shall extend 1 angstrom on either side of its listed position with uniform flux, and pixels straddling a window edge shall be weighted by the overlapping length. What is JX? -0.22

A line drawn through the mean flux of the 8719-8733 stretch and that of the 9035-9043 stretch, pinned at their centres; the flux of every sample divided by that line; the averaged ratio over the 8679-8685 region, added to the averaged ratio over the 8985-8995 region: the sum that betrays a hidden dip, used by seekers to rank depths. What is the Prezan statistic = 2.03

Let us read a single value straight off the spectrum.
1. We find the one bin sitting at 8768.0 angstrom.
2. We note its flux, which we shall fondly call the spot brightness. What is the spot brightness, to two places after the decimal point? 47.47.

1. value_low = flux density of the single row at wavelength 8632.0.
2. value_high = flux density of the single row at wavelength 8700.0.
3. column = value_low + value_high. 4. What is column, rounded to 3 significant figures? 92.6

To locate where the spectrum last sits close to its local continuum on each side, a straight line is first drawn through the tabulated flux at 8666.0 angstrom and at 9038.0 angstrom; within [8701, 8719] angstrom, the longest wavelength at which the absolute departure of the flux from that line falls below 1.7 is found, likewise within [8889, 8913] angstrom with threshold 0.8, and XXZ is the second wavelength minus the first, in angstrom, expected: 194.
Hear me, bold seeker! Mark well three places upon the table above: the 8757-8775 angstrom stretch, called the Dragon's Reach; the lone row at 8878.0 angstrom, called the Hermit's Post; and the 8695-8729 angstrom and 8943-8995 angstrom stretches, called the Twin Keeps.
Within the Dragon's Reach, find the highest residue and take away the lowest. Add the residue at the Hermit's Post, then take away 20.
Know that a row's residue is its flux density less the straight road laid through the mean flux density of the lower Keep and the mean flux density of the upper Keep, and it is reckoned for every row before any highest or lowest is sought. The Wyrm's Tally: -12.2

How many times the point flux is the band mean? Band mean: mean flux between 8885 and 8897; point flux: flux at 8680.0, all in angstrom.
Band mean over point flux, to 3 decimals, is 0.999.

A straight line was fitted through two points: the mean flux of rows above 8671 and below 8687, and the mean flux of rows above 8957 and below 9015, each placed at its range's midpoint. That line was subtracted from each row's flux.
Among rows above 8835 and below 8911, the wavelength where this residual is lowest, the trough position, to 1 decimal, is 8866.0 angstrom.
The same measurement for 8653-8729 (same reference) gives 8662.0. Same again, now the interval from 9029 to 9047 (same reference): 9040.0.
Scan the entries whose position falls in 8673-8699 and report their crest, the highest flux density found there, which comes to 48.75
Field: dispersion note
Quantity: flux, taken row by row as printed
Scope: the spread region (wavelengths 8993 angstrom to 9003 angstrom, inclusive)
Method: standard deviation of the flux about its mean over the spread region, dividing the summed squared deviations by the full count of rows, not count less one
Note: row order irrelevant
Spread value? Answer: 1.7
